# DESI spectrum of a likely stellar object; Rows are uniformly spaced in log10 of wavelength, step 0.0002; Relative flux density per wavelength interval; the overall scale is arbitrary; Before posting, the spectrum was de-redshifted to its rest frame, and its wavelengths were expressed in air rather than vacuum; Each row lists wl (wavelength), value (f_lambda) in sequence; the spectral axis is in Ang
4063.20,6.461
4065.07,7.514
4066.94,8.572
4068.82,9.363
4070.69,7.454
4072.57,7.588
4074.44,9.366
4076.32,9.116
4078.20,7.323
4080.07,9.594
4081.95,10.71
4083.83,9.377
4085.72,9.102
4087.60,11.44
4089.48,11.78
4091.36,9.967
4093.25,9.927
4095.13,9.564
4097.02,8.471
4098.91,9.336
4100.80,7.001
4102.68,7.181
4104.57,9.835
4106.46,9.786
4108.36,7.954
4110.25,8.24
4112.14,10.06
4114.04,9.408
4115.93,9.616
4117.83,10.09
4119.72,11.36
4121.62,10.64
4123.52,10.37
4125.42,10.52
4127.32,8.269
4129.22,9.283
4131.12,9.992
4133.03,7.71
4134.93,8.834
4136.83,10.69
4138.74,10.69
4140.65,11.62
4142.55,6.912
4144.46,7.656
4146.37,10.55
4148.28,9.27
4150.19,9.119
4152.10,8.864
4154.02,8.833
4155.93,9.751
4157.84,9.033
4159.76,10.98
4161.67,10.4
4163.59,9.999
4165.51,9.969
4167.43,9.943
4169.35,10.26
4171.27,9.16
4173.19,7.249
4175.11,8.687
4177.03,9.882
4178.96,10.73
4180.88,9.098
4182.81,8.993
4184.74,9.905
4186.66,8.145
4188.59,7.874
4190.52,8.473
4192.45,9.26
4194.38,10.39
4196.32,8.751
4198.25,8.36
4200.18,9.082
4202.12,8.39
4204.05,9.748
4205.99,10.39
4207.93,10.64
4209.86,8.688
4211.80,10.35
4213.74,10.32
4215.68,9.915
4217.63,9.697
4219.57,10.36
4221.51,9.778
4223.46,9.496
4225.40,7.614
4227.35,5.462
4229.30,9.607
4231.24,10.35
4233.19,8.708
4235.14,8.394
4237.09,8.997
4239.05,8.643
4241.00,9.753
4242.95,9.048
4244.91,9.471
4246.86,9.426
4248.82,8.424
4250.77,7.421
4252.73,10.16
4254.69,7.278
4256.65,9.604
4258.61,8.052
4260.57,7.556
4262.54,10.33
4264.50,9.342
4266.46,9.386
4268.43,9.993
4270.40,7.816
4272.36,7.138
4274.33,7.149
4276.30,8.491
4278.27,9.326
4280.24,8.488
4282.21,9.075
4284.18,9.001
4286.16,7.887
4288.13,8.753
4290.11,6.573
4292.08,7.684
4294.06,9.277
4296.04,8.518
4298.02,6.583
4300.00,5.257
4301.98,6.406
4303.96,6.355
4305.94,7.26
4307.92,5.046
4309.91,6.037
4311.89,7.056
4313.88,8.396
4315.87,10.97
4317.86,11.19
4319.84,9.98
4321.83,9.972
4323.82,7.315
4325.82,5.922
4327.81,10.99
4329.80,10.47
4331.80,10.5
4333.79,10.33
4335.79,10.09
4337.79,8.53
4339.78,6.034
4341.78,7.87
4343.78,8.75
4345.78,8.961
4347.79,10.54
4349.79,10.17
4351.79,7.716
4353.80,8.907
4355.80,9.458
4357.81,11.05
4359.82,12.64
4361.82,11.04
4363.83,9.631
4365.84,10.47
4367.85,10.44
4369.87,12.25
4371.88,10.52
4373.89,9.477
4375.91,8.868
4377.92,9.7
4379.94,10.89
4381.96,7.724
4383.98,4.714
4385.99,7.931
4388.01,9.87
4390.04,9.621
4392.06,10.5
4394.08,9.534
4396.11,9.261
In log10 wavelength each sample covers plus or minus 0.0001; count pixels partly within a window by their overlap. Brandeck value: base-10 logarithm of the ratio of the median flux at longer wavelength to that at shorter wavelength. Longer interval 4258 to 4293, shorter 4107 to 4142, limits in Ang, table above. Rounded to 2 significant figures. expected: -0.072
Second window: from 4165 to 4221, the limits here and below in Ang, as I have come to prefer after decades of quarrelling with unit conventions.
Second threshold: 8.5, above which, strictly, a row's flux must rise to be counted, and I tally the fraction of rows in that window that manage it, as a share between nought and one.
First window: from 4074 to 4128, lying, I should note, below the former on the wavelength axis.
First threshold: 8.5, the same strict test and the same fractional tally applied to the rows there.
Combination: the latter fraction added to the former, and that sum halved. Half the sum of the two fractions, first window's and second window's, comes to 0.78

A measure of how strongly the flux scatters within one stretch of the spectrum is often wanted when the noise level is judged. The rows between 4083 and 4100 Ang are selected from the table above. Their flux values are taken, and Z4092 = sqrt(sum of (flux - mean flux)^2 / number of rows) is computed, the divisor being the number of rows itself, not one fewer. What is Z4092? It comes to 1.0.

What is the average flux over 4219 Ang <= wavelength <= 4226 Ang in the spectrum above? 9.3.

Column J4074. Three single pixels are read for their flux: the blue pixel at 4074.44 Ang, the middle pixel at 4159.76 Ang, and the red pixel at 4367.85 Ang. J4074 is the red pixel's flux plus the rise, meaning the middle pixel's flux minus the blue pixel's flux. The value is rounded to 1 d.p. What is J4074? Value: 12.1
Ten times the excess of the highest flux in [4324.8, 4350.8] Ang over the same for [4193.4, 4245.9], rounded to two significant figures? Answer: 3.5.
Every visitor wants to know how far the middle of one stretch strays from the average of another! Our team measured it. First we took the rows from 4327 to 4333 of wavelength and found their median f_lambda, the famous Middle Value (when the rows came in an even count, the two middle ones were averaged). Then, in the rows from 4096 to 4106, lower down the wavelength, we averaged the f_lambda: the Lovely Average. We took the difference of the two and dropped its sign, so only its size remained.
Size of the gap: 2.1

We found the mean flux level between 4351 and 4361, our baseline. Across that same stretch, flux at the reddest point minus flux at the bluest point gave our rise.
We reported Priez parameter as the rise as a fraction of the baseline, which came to 0.5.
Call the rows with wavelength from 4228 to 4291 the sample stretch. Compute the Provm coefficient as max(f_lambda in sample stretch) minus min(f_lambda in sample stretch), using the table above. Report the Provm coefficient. 3.8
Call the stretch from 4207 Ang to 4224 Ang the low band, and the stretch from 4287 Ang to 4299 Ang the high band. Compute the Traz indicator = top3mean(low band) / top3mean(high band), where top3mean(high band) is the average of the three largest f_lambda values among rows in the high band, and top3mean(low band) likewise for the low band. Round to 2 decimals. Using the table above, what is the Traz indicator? 1.18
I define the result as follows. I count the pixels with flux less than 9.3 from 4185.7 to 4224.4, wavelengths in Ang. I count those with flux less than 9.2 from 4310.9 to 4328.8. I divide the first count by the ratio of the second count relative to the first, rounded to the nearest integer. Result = 20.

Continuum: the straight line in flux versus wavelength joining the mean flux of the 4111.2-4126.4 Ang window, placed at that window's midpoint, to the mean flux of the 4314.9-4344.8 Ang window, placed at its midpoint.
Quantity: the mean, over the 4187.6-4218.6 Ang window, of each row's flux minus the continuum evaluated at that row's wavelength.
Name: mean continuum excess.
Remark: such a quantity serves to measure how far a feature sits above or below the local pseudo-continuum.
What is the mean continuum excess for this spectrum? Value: -0.46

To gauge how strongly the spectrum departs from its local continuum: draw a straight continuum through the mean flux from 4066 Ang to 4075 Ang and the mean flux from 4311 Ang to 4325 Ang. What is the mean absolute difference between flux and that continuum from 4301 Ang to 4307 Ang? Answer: 2.5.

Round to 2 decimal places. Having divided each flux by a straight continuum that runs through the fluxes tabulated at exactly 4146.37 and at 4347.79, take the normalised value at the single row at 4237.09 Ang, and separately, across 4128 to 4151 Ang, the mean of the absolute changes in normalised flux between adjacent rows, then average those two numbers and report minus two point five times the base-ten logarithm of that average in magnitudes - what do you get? 0.76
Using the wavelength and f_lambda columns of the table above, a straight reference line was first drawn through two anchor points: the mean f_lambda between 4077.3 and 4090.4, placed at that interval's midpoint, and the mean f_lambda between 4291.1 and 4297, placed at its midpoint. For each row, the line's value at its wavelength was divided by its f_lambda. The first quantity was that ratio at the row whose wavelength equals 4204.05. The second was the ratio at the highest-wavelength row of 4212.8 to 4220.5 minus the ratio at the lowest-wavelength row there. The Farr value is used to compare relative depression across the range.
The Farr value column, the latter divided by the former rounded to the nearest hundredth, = -0.01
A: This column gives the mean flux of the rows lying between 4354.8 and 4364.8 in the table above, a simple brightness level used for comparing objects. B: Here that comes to 10.8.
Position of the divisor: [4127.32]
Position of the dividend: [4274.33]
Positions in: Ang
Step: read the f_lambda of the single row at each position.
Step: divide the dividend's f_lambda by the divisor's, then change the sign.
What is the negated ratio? -0.9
